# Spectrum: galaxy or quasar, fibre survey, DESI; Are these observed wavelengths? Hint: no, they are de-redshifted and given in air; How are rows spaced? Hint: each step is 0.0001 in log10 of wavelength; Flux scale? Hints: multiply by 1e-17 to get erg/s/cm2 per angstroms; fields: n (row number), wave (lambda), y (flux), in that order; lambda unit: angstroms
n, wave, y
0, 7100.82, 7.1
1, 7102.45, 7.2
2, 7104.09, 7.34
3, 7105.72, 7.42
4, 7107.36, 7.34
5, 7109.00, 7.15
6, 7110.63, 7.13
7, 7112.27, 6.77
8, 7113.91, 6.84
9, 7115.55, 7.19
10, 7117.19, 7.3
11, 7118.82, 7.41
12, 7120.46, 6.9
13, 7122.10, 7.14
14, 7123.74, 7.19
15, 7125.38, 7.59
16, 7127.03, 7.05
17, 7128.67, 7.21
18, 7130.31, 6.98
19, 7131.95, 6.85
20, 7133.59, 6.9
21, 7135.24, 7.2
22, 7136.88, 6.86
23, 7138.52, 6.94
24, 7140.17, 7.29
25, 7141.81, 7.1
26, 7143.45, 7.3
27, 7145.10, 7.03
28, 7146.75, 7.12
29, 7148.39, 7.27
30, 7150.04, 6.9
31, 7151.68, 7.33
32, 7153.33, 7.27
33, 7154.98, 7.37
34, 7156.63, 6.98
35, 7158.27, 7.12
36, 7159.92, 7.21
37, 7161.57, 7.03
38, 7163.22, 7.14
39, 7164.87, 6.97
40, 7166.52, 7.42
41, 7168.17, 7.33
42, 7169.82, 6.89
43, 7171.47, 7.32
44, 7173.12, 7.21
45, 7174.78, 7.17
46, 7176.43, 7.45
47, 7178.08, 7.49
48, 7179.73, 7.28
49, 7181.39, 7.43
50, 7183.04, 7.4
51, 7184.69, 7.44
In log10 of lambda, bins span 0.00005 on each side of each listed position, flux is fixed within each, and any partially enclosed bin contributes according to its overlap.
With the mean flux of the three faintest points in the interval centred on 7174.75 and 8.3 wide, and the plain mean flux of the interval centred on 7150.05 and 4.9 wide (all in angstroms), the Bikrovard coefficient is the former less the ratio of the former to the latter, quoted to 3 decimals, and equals 6.224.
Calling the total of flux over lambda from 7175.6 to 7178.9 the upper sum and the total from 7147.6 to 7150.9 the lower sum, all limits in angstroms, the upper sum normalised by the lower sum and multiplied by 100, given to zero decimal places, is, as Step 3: 105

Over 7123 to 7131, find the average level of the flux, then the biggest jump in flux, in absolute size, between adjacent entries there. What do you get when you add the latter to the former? 7.74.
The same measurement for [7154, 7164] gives 7.53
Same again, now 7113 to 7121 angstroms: 7.64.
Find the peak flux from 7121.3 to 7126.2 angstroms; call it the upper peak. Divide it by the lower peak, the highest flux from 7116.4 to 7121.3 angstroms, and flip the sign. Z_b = -1.02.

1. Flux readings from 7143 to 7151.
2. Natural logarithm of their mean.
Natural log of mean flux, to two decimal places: 1.96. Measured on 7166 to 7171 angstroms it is 1.98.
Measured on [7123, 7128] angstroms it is 1.98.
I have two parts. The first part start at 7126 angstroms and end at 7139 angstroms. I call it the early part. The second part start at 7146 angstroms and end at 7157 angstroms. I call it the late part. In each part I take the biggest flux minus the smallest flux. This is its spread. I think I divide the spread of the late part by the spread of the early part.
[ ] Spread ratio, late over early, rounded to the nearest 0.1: 1.3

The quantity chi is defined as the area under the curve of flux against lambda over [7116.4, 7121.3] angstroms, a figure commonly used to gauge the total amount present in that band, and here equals 35.4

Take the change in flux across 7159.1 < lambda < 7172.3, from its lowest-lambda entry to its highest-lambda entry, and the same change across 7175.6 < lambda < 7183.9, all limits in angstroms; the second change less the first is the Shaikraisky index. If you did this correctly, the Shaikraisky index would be -0.16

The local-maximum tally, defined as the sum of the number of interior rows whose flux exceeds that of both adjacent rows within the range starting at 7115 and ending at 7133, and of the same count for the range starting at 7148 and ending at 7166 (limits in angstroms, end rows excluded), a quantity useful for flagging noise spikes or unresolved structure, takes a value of 7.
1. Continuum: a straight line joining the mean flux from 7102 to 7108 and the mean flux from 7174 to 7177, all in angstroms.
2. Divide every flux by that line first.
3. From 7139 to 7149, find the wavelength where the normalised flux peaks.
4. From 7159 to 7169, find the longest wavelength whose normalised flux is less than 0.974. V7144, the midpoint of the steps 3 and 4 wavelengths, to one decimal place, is 7154.2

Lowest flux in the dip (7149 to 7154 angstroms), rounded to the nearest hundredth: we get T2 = 6.90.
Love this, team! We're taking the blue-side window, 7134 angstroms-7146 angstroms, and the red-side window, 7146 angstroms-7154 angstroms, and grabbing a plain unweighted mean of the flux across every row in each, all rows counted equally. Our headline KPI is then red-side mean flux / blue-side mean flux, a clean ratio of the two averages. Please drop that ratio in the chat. 1.01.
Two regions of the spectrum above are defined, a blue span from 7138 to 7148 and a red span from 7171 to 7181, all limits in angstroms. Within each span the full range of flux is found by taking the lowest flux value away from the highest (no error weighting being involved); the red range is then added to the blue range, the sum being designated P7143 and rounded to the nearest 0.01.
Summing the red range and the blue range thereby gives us 0.68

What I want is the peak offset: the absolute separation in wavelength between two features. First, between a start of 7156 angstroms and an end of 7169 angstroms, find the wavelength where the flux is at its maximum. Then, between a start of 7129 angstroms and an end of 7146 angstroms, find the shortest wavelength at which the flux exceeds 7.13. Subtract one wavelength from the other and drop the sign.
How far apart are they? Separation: 31.3 angstroms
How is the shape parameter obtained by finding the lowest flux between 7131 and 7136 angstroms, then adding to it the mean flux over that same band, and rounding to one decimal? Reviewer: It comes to 13.8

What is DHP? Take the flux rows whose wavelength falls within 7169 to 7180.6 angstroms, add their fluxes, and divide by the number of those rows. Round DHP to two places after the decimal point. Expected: 7.26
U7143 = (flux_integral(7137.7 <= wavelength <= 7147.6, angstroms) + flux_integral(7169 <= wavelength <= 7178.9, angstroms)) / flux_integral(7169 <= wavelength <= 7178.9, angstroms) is 1.98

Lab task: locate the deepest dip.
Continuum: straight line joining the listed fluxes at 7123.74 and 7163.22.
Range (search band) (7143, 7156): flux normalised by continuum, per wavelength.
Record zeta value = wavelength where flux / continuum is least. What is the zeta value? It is 7150.04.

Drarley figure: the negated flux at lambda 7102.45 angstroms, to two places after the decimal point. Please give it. -7.20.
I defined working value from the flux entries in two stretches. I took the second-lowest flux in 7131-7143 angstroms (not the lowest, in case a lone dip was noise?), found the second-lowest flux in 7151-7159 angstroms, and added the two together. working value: 14.0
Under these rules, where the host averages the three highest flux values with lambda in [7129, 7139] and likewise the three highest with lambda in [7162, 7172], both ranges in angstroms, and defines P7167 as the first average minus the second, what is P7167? -0.32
